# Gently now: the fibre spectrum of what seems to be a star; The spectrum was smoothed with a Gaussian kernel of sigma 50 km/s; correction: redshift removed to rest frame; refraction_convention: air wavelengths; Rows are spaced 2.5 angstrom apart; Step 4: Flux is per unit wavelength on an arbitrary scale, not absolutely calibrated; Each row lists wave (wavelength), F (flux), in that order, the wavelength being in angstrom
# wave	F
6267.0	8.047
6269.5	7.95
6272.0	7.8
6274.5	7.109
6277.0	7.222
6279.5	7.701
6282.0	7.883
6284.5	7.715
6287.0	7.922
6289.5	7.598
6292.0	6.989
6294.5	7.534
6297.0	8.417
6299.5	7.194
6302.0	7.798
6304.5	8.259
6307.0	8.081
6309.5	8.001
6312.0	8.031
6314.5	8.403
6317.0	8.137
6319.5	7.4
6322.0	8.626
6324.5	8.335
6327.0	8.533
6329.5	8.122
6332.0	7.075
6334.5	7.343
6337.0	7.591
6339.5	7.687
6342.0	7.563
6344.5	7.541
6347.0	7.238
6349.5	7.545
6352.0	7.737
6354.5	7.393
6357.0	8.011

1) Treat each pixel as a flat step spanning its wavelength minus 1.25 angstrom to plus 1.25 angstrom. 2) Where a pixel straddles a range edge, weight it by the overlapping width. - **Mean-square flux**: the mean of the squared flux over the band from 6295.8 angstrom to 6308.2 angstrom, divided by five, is 12.7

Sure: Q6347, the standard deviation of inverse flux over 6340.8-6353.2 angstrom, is 0.003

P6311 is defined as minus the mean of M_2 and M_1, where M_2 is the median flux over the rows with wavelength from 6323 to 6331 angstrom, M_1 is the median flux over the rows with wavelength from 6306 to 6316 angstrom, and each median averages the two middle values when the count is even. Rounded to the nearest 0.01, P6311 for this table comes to -8.20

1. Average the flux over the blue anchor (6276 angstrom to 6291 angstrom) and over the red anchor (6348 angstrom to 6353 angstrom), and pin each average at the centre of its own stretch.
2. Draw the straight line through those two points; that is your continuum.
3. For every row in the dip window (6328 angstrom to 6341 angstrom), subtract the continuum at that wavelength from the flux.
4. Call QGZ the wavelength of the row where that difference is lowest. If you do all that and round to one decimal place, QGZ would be 6332.0 angstrom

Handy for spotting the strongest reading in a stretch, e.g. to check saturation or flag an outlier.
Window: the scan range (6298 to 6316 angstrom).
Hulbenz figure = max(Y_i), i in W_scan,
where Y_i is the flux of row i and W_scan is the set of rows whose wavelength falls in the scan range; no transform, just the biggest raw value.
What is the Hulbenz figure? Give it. 8.403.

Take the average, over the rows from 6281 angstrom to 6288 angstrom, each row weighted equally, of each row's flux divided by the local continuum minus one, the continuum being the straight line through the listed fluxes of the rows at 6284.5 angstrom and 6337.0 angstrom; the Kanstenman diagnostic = 0.016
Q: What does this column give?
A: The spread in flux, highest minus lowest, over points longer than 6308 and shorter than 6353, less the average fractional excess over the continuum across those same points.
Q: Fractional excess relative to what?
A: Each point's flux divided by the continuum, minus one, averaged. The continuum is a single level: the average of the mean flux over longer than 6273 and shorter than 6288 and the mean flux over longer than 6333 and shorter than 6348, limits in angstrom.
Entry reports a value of 1.51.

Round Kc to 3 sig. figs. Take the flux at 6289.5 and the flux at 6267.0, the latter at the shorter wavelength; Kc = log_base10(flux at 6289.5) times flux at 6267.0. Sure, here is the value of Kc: 7.09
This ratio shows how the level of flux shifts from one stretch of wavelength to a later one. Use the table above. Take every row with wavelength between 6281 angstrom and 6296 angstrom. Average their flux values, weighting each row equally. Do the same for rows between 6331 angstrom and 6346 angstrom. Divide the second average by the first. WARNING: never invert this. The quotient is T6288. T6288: 0.98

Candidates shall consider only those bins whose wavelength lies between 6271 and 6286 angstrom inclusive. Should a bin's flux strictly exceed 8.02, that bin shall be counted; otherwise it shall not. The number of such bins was 0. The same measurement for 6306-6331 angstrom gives 8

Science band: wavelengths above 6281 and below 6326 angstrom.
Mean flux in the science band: 7.91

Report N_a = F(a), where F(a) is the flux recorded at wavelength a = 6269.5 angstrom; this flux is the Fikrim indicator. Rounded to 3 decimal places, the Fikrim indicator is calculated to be 7.950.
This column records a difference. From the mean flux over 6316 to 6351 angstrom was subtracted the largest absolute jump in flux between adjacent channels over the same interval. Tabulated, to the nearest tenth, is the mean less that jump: 6.5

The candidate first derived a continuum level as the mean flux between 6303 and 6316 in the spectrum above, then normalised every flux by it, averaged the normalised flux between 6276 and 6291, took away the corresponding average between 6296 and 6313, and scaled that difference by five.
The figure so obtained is -0.18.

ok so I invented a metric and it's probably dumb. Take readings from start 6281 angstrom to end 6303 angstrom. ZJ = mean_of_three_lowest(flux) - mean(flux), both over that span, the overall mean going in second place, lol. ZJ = -0.43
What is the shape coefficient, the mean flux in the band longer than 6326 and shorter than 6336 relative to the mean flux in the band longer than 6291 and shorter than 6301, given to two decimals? 1.03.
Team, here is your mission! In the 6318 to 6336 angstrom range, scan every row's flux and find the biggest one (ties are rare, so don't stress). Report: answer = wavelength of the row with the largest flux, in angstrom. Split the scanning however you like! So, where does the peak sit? 6322.0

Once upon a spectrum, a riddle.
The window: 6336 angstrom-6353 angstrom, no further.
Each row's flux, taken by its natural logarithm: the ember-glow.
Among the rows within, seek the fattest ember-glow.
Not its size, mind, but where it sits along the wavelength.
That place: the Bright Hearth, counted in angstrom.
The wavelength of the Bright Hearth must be 6352.0 angstrom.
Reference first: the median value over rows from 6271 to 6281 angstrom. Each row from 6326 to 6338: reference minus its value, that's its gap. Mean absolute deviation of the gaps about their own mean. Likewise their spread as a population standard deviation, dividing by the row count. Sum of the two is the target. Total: 1.0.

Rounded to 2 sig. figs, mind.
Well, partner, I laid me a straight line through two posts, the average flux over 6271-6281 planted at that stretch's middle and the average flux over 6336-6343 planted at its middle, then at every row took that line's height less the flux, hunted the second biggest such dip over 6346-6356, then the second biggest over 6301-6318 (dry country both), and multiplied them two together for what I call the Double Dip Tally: -0.12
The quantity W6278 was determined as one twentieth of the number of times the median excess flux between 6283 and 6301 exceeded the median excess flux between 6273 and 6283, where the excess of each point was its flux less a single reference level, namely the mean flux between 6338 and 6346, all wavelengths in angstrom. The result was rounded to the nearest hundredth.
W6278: 0.00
